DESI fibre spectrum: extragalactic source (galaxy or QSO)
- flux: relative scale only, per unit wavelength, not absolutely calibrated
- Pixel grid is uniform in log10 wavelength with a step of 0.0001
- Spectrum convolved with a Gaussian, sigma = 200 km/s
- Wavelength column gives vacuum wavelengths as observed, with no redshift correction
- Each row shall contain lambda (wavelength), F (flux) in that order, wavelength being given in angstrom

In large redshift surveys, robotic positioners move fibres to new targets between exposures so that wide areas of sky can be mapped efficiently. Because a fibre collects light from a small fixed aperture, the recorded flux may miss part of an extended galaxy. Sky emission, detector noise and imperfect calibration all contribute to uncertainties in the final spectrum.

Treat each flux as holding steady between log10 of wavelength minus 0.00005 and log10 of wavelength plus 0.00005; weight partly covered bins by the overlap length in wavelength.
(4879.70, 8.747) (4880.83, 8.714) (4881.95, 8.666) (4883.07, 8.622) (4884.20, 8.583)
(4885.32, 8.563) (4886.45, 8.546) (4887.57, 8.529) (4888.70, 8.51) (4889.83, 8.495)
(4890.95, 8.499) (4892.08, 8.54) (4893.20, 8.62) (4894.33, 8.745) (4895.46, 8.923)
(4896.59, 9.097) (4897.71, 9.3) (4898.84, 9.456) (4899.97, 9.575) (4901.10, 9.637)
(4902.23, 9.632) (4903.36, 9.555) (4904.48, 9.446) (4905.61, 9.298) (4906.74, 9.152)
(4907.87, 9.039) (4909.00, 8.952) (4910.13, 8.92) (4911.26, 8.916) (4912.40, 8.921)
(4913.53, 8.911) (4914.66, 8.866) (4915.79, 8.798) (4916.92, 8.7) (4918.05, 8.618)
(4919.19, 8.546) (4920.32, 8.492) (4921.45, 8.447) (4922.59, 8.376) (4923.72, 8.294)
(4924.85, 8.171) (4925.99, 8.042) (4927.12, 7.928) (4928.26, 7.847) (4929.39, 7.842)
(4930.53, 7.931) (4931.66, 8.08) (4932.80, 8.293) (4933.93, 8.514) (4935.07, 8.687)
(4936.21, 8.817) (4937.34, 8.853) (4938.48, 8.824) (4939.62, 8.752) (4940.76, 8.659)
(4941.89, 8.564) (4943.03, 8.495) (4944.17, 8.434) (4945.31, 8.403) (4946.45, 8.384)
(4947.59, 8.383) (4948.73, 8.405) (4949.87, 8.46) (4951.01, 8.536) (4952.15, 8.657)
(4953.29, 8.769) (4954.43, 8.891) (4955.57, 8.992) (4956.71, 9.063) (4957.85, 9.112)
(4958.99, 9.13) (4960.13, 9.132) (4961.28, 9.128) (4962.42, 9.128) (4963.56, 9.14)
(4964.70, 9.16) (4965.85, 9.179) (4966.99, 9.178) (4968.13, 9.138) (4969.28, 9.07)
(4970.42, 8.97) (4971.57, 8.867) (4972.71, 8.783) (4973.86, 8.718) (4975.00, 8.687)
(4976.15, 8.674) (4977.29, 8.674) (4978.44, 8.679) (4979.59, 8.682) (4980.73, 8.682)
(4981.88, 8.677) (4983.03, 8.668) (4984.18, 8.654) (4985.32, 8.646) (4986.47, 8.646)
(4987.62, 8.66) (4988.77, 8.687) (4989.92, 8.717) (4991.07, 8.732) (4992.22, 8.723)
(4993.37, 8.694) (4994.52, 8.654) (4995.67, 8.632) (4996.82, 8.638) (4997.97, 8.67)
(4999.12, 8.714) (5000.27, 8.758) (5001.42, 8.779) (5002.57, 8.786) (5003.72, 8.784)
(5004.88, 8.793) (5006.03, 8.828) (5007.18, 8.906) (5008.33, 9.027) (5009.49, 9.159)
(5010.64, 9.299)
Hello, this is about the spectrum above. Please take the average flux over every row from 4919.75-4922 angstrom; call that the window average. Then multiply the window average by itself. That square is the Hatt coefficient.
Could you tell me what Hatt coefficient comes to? 72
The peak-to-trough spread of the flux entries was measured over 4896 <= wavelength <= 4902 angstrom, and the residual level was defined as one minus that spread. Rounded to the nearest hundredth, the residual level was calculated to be 0.46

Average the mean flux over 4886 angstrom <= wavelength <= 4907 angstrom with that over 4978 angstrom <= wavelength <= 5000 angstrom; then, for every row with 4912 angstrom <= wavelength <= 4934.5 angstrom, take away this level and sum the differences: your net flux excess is -9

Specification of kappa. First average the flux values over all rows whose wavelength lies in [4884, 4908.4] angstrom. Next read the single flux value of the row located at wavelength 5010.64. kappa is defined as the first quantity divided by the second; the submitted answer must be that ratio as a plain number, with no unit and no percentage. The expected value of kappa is 0.97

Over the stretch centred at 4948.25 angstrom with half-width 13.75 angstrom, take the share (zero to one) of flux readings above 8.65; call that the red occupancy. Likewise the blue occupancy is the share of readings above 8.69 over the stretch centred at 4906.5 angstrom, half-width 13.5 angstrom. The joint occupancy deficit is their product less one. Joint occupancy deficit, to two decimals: -0.45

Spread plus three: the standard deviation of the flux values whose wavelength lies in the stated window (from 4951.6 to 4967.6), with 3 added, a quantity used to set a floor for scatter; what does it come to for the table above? 3.16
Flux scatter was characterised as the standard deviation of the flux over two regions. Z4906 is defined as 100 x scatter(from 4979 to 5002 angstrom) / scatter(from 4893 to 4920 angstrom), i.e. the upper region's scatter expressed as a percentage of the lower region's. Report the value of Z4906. 12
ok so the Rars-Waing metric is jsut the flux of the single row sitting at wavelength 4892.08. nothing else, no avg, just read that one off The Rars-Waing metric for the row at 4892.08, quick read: 8.54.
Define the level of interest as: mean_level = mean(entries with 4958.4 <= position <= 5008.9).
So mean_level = 8.8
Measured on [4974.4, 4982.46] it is 8.7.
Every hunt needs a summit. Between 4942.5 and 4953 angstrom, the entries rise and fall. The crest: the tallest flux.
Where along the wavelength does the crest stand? 4952.15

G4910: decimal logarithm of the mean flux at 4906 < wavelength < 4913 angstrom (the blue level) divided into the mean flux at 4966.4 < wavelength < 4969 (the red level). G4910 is 0.008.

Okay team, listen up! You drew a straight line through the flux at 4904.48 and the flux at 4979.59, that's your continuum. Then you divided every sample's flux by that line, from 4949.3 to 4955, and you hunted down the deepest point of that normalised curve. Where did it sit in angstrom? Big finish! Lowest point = 4949.87 angstrom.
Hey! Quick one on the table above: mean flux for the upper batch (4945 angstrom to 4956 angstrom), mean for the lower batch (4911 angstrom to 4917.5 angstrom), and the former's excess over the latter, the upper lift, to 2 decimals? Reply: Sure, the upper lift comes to -0.26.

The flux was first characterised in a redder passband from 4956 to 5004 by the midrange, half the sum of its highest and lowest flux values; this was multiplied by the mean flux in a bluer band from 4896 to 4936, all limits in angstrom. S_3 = 77.9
